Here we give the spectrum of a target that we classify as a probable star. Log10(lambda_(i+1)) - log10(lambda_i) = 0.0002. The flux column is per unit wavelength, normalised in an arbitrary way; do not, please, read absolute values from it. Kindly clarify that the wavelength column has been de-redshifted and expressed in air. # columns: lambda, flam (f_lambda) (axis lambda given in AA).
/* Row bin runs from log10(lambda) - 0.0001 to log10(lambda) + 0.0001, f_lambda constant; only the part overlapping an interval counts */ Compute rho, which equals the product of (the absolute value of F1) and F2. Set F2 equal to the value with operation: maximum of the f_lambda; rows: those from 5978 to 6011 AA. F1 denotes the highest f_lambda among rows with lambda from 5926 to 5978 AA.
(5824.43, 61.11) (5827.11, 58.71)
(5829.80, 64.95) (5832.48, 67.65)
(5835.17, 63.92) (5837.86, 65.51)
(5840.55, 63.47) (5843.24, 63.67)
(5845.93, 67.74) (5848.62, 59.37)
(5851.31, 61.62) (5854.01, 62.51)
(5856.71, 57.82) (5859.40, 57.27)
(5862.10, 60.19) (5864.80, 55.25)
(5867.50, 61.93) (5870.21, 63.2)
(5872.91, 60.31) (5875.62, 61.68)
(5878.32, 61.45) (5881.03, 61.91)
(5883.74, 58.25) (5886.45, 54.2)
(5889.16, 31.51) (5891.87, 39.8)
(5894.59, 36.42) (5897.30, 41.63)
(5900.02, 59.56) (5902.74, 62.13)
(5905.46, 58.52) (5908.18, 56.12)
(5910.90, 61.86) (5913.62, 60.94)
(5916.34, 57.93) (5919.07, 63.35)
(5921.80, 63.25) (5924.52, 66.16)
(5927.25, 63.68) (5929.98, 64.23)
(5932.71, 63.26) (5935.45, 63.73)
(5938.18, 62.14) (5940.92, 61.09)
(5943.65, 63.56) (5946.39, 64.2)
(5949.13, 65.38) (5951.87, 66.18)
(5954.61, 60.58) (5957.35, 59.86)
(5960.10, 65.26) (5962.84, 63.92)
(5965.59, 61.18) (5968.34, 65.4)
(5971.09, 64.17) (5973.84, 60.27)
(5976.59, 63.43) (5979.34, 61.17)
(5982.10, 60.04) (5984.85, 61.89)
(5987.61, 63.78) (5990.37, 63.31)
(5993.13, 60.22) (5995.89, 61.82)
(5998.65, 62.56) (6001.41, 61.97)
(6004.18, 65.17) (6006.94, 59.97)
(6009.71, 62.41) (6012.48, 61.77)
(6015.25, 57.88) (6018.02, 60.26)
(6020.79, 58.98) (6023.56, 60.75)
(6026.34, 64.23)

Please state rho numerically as 4313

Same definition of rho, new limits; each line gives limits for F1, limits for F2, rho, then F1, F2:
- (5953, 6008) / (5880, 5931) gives 4327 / 65.4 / 66.16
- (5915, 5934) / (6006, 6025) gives 4129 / 66.16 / 62.41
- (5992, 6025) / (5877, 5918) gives 4049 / 65.17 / 62.13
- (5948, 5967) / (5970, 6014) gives 4313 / 66.18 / 65.17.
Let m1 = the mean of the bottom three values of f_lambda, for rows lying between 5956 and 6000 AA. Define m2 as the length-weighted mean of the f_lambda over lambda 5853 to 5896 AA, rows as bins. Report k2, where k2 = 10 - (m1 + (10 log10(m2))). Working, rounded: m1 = 60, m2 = 55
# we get -67.5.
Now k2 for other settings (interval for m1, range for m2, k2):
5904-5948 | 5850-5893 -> -65.1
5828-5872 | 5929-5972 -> -64.8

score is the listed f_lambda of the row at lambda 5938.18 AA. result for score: 62.14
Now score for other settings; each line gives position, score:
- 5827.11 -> 58.71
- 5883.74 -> 58.25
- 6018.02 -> 60.26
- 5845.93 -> 67.74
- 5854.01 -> 62.51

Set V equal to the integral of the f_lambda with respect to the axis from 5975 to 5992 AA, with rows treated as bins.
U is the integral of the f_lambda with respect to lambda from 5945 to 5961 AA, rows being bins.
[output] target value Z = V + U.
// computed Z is 2074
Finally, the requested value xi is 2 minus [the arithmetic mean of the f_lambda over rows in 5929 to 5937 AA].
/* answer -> -61.7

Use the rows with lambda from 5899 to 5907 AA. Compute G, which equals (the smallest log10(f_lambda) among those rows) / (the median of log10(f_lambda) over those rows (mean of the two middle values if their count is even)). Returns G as 0.996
